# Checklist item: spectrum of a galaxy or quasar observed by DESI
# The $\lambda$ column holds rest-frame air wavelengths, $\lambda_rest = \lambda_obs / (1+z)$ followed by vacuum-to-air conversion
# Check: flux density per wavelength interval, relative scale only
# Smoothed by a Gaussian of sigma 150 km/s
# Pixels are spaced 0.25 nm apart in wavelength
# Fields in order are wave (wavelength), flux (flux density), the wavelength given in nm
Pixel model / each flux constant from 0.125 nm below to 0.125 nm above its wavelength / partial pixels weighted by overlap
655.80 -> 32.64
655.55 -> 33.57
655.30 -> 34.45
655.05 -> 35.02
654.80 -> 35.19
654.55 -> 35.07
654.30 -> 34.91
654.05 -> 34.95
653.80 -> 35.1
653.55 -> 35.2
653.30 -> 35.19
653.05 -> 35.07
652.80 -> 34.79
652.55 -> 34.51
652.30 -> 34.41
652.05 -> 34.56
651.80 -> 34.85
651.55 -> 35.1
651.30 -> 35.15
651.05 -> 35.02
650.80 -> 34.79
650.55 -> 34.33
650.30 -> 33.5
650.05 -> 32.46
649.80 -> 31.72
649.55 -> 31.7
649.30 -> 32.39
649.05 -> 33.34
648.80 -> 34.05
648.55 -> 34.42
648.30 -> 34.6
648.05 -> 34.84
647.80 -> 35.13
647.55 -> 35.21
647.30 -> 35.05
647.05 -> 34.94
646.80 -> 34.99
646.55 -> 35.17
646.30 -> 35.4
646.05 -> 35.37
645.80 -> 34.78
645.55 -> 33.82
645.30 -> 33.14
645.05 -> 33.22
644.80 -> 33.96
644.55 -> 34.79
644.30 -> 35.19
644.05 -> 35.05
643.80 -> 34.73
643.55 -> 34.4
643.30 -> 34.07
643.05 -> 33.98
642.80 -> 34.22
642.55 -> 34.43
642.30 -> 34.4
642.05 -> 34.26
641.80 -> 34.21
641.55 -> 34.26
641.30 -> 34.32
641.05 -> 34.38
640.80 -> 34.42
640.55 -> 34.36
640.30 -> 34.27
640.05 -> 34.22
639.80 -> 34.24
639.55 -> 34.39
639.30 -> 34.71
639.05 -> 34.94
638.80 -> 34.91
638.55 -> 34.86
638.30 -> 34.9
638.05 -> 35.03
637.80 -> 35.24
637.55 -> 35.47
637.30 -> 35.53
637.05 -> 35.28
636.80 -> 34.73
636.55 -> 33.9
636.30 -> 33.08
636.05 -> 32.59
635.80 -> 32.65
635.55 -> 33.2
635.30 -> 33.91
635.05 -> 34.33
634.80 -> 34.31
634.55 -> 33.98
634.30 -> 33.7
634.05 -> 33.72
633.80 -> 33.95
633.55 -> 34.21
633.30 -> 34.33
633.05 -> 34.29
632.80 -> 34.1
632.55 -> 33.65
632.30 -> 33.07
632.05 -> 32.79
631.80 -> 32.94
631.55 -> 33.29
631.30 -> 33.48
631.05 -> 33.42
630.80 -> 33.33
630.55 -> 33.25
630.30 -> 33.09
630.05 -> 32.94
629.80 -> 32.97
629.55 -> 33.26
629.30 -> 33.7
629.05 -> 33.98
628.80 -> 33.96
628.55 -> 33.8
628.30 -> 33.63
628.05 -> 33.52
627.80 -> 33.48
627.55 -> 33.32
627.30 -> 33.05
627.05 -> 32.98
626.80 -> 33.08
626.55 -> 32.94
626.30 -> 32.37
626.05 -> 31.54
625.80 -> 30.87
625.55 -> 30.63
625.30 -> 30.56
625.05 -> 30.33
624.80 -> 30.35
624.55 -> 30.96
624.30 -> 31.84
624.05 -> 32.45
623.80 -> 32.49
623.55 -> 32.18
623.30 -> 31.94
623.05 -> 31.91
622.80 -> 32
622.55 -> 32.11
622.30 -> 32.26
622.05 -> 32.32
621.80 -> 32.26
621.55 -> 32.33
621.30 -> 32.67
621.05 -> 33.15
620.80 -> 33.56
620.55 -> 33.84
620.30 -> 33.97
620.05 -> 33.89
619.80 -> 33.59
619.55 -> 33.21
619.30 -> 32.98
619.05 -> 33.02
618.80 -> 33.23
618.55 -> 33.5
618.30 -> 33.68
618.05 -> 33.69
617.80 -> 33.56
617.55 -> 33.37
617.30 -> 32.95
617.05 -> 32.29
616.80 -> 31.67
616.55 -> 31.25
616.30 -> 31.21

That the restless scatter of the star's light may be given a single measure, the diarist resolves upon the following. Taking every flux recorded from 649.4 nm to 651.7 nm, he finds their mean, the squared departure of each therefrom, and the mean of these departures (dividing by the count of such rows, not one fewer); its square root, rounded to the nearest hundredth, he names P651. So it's 1.37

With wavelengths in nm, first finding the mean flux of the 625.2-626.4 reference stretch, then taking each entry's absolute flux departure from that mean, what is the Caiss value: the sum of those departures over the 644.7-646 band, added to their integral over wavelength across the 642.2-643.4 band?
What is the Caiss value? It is 17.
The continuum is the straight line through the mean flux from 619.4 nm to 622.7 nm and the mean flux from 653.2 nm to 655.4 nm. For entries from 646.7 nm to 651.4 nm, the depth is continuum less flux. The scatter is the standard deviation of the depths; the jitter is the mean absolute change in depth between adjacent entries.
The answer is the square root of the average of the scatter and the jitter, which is 0.90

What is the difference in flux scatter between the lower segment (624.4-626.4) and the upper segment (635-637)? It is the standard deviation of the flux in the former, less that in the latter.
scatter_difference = -0.09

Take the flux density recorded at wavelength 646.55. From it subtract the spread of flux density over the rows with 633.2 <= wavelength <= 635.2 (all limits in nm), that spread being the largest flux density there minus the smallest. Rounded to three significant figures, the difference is 34.5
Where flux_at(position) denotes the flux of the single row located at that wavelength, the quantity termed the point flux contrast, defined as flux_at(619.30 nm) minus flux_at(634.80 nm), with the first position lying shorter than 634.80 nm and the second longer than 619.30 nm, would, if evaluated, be -1.3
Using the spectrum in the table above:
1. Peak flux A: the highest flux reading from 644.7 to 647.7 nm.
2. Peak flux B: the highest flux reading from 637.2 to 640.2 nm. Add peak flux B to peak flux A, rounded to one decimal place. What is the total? 70.9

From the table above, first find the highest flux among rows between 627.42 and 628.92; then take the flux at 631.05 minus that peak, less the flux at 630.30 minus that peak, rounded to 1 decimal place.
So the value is 0.3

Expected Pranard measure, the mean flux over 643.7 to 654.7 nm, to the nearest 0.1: 34.5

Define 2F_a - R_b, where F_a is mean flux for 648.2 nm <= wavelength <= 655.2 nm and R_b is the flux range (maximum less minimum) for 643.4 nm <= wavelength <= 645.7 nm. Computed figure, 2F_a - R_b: 66.6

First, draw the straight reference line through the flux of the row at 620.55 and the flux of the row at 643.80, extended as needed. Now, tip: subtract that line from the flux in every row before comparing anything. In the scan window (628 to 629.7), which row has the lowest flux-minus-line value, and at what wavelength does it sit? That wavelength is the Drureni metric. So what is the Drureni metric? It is 629.55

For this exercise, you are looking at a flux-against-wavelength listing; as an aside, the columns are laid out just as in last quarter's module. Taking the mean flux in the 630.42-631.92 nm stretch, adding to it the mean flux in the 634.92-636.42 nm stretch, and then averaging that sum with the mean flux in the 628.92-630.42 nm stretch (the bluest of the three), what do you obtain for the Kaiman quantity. 50.0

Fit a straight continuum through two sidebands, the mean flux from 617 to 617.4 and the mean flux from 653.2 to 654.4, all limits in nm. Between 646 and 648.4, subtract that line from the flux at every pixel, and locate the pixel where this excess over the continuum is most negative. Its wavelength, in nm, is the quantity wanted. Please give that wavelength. 648.30 nm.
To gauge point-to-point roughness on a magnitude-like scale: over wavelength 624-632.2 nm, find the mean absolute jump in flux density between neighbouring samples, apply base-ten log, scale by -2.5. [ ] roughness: 1.5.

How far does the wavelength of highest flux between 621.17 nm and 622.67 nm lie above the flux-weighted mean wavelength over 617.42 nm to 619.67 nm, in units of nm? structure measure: 2.75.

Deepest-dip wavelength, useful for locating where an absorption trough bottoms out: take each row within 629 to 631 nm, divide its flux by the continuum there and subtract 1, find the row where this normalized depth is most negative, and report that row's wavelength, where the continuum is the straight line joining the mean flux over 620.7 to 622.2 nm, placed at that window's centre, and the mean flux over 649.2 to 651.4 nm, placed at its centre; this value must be 630.05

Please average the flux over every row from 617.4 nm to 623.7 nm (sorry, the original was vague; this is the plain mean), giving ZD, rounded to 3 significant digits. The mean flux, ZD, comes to 33.0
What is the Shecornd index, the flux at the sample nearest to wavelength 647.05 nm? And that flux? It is 34.94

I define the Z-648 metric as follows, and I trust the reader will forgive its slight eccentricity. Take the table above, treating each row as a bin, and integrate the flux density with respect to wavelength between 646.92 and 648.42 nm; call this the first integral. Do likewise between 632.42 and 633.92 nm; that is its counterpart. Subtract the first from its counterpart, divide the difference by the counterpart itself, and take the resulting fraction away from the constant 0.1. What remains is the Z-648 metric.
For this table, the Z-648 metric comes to 0.126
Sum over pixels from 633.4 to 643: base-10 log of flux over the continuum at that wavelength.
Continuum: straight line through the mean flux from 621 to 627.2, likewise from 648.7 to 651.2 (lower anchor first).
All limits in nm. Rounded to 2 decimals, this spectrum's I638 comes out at 0.79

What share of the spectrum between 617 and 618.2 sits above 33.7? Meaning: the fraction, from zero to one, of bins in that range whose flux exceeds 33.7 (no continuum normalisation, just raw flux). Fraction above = 0.00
